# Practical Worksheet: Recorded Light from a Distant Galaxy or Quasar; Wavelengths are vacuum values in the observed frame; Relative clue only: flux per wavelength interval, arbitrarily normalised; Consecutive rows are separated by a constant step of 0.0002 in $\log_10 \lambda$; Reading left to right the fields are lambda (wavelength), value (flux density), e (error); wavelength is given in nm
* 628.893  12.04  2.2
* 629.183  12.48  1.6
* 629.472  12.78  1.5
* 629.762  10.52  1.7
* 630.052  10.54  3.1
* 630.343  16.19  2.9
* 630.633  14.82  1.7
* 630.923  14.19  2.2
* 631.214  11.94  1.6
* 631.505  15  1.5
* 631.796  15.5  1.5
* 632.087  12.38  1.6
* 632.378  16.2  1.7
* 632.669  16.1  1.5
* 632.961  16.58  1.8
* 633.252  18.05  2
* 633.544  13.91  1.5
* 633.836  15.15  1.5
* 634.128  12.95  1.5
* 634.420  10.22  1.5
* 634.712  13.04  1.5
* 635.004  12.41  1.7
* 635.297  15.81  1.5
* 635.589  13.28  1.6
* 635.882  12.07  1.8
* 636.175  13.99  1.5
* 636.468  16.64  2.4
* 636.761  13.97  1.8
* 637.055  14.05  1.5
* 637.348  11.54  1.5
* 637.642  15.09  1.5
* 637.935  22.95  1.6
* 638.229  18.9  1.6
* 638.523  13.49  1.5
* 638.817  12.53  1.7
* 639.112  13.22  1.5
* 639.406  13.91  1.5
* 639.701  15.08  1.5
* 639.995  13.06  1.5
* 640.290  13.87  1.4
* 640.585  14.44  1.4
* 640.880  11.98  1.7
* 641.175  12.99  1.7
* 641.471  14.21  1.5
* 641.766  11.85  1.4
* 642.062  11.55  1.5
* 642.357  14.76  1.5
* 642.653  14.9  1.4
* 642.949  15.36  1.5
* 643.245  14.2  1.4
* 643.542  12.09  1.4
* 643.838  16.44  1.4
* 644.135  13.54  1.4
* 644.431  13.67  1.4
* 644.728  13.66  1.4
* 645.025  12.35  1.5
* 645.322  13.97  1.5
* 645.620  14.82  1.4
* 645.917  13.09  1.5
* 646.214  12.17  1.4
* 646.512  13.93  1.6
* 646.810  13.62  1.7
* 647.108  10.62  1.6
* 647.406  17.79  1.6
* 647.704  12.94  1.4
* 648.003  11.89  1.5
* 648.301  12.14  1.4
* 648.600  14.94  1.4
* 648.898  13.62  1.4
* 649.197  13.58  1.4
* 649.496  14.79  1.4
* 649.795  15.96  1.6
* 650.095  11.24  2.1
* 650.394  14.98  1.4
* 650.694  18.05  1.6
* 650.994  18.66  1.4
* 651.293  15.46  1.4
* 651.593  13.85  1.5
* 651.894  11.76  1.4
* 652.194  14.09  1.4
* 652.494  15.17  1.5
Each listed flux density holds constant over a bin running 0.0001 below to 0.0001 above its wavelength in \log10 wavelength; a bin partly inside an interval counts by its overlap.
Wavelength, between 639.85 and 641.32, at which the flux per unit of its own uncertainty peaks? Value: 640.585 nm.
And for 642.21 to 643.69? 642.653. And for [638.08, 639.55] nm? 638.229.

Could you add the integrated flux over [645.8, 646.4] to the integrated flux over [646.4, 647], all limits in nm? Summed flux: 15.7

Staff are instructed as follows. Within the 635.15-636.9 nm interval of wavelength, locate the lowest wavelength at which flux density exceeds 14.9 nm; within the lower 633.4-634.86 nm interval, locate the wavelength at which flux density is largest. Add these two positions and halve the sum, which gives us 634.57 nm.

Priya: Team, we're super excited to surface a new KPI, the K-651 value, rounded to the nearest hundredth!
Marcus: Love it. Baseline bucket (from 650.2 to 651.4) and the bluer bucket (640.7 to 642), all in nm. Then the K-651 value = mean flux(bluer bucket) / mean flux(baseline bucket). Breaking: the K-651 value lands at 0.76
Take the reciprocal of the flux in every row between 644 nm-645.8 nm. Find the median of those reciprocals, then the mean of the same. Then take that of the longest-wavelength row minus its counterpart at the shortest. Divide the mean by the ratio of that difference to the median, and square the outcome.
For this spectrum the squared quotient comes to 0.71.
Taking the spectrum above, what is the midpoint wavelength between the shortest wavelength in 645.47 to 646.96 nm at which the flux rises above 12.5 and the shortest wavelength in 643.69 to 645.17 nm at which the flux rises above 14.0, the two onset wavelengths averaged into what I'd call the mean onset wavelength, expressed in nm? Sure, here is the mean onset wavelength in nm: 644.73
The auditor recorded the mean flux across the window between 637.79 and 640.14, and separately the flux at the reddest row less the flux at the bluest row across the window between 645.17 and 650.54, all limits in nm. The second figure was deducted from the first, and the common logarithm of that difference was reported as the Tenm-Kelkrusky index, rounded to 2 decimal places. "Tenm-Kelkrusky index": 1.16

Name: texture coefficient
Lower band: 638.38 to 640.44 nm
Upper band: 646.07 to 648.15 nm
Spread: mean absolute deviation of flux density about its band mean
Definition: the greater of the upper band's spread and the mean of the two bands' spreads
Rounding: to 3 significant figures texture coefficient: 1.57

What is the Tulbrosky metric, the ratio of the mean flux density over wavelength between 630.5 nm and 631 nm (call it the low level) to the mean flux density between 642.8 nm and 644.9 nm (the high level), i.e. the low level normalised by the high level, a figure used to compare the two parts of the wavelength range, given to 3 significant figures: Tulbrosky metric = 1.03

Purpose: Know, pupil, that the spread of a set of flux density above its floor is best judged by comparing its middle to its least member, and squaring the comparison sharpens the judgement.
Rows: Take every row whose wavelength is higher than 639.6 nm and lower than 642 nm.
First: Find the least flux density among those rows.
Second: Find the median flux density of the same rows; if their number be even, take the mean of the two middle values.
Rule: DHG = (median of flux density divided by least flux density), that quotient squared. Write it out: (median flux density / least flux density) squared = 1.29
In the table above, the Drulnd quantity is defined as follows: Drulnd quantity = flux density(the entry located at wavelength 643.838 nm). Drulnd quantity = 16.44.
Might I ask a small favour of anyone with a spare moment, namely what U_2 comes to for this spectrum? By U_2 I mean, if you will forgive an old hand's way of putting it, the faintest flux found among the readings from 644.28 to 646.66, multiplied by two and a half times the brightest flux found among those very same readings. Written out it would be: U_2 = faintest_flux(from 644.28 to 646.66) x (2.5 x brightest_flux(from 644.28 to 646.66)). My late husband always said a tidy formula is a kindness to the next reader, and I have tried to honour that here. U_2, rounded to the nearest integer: 451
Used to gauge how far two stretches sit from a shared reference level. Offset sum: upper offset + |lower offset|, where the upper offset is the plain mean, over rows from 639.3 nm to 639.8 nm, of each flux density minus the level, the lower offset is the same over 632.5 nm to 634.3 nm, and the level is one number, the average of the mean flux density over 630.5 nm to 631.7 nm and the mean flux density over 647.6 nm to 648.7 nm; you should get 3.0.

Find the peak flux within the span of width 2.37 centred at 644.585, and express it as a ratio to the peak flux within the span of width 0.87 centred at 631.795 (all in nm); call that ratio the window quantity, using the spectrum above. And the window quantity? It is 1.06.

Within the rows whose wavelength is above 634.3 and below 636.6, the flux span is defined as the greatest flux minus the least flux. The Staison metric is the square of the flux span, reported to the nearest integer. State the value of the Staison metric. 41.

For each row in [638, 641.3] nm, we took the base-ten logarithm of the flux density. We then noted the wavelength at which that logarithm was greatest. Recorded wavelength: 638.229 nm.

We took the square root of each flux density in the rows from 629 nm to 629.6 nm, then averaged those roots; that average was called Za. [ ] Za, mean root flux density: 3.55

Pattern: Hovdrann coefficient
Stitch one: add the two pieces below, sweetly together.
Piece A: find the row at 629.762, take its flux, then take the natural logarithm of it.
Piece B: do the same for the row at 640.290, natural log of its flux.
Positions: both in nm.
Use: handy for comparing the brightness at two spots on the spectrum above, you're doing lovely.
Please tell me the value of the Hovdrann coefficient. 4.98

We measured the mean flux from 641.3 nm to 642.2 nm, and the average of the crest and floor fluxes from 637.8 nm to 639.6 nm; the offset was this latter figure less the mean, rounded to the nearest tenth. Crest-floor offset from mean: 5.2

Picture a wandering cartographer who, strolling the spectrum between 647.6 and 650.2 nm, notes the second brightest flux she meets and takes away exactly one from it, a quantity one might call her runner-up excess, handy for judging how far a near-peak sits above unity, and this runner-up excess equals 13.9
